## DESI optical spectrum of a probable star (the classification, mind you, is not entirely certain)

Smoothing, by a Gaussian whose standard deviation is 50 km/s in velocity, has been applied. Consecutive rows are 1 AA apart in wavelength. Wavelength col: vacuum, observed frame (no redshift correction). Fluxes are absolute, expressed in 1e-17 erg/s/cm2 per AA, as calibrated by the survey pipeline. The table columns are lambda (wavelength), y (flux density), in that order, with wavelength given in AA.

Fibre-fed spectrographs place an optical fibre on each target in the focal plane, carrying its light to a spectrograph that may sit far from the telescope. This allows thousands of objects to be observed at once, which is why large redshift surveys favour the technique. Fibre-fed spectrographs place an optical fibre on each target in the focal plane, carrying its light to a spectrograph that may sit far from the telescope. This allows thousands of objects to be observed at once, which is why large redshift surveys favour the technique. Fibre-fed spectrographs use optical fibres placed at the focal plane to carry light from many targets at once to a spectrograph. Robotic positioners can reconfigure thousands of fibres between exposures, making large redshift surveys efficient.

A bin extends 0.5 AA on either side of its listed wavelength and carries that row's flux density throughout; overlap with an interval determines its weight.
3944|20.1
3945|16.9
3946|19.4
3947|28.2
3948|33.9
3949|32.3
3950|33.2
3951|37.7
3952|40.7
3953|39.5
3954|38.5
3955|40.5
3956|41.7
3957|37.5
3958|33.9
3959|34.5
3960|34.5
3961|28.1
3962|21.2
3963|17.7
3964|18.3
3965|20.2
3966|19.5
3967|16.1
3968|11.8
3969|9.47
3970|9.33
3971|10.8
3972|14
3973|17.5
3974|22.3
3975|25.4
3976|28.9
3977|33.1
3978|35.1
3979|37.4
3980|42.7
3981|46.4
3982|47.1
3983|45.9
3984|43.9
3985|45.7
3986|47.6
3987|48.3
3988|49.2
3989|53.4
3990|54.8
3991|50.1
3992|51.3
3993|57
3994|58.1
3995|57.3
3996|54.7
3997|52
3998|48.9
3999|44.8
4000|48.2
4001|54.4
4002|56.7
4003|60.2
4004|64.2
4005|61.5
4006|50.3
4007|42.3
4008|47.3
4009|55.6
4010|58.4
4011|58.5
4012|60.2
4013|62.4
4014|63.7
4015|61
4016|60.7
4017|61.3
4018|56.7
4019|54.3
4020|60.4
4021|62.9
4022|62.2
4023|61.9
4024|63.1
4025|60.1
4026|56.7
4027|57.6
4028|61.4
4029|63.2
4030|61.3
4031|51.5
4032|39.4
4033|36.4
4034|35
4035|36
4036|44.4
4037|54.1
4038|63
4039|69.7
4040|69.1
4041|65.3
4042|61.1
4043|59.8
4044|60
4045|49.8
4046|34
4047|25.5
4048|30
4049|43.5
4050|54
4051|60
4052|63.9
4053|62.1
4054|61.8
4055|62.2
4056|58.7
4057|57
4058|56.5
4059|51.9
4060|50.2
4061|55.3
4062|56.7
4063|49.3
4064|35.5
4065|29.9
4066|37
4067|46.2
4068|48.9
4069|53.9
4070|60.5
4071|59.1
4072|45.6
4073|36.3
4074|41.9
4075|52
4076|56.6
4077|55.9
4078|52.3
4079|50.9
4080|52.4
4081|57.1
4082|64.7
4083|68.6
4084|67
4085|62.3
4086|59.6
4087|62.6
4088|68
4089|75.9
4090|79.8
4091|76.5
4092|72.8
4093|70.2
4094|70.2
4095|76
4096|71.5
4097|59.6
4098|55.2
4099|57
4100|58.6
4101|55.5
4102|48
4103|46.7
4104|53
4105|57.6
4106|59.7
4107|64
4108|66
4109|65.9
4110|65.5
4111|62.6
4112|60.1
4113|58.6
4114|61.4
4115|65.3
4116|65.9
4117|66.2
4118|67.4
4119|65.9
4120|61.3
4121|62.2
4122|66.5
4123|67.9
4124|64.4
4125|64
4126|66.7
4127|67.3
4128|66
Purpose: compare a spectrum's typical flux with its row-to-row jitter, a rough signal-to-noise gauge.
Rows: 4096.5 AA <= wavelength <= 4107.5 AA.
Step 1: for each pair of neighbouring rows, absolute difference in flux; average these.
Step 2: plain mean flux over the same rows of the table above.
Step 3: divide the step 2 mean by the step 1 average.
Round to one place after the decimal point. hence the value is 15.1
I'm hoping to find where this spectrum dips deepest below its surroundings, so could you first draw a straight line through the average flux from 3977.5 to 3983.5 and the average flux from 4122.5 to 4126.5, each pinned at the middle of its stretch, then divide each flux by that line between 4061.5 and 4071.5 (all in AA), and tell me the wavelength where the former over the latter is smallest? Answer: 4065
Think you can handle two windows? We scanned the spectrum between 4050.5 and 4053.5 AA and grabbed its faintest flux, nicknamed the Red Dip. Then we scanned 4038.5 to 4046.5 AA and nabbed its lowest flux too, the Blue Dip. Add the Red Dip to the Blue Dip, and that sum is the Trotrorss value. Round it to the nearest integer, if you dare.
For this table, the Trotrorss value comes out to 94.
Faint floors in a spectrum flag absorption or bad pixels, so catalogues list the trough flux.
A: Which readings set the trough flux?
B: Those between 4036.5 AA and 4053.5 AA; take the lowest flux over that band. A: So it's 25.5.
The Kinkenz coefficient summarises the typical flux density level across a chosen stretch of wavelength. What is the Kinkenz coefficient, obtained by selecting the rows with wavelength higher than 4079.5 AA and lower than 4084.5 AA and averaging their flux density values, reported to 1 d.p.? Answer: 62.0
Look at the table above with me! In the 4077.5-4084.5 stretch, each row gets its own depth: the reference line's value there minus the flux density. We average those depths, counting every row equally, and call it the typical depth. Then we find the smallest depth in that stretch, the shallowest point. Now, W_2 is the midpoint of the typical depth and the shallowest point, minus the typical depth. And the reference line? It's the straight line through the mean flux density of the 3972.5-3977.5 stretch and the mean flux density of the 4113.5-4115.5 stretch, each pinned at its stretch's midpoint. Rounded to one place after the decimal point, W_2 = -4.5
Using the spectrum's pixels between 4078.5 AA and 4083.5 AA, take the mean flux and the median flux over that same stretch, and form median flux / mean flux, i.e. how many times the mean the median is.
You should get 0.97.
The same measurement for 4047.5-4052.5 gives 1.07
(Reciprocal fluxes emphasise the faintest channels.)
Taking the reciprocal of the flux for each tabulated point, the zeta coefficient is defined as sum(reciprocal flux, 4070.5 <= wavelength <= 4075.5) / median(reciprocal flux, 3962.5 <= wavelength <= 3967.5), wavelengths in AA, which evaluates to 2.0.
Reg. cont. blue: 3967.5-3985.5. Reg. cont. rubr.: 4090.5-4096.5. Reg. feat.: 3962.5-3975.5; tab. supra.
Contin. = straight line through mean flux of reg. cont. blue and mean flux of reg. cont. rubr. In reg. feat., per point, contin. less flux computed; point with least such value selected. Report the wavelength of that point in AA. 3975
